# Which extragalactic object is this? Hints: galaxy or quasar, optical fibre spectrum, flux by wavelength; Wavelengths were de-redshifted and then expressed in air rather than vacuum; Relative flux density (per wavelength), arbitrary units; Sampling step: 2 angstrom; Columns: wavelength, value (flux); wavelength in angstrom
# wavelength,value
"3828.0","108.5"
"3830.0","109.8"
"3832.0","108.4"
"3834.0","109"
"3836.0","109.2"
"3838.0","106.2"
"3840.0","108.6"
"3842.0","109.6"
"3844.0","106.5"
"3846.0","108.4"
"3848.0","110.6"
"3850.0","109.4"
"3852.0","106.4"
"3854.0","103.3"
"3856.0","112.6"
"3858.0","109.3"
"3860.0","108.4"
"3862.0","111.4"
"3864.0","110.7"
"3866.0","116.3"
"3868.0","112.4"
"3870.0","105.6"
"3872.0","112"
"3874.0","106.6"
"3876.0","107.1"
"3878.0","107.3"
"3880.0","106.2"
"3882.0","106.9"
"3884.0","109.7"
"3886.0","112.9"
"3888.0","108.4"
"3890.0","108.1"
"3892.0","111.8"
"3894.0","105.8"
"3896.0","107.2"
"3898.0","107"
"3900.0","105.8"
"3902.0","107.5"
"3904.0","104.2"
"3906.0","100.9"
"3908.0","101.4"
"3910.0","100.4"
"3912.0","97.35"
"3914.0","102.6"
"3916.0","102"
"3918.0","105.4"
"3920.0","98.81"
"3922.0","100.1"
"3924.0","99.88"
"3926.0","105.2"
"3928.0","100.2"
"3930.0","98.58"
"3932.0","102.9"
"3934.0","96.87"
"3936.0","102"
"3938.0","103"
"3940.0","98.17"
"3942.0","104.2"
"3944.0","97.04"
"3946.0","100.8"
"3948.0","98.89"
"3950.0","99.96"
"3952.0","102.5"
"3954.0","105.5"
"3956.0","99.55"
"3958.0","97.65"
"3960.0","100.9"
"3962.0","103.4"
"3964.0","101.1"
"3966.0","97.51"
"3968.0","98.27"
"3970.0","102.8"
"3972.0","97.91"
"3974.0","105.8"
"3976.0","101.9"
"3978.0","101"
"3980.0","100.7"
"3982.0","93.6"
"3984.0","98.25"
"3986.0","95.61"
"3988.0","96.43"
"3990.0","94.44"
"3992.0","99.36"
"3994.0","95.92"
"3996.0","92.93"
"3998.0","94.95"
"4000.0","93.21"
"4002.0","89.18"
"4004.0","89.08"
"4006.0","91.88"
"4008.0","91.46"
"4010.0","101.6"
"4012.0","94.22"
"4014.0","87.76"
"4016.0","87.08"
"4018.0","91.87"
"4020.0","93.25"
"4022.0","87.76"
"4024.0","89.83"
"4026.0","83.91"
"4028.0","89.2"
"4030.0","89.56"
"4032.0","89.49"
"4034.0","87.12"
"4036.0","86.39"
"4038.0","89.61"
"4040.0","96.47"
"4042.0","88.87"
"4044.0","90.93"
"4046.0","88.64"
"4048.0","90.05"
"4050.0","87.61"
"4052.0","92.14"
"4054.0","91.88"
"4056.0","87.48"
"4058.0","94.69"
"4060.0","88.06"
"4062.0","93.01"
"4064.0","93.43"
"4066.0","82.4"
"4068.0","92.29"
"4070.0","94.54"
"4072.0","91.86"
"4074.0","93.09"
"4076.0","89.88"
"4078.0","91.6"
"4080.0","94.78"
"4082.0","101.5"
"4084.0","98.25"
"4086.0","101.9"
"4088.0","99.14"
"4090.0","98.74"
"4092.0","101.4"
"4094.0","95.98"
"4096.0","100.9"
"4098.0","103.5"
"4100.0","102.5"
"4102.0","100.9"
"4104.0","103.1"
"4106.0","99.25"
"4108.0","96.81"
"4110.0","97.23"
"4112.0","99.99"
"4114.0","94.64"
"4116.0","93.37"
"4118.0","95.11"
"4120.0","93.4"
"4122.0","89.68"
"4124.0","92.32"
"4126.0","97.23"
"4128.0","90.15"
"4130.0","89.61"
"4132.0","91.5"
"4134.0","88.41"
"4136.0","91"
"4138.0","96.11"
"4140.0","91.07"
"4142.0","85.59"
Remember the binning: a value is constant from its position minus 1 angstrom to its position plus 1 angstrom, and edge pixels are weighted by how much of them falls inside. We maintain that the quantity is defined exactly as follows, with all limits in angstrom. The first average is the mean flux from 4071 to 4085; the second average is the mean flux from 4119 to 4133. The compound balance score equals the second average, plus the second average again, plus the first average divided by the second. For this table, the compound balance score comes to 185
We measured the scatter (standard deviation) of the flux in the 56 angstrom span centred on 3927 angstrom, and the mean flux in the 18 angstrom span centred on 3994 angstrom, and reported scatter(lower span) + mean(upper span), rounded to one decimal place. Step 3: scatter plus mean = 97.5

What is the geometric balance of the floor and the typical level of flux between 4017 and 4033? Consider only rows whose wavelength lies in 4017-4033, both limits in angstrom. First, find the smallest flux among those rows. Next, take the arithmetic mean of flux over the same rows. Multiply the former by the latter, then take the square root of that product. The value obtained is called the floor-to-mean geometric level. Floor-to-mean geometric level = 87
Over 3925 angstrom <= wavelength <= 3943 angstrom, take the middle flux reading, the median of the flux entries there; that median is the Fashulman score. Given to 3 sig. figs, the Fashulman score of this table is 102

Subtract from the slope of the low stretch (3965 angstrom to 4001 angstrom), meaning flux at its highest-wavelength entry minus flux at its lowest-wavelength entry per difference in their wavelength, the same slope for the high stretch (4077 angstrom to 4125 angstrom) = -0.14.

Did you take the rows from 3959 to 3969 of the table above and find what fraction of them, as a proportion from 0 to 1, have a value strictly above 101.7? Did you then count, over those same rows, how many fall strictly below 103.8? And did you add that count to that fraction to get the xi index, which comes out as 5.2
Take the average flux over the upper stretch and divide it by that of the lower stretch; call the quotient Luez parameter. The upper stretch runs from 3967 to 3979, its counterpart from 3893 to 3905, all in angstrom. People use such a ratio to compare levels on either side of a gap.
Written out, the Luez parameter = 0.95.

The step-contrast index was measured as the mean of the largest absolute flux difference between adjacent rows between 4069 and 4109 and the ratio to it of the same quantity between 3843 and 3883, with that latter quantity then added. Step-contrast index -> 13.4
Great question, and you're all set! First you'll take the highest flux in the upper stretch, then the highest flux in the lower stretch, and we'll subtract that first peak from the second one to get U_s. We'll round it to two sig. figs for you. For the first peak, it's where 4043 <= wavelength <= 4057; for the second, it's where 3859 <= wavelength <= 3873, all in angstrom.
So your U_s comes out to 24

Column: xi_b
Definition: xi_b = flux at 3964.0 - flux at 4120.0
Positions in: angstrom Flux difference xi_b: 8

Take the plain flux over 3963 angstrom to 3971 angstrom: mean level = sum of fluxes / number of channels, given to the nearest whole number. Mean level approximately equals 100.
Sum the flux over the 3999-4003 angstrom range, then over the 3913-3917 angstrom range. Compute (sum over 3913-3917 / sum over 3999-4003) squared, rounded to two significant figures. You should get 1.3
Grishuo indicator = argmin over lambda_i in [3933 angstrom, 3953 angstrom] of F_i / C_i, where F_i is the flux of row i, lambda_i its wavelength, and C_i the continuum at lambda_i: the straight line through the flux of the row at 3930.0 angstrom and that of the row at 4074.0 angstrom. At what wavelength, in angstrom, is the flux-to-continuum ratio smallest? 3934.0 angstrom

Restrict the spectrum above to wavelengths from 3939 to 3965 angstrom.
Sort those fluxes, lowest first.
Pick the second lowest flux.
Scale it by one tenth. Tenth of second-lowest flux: 9.8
